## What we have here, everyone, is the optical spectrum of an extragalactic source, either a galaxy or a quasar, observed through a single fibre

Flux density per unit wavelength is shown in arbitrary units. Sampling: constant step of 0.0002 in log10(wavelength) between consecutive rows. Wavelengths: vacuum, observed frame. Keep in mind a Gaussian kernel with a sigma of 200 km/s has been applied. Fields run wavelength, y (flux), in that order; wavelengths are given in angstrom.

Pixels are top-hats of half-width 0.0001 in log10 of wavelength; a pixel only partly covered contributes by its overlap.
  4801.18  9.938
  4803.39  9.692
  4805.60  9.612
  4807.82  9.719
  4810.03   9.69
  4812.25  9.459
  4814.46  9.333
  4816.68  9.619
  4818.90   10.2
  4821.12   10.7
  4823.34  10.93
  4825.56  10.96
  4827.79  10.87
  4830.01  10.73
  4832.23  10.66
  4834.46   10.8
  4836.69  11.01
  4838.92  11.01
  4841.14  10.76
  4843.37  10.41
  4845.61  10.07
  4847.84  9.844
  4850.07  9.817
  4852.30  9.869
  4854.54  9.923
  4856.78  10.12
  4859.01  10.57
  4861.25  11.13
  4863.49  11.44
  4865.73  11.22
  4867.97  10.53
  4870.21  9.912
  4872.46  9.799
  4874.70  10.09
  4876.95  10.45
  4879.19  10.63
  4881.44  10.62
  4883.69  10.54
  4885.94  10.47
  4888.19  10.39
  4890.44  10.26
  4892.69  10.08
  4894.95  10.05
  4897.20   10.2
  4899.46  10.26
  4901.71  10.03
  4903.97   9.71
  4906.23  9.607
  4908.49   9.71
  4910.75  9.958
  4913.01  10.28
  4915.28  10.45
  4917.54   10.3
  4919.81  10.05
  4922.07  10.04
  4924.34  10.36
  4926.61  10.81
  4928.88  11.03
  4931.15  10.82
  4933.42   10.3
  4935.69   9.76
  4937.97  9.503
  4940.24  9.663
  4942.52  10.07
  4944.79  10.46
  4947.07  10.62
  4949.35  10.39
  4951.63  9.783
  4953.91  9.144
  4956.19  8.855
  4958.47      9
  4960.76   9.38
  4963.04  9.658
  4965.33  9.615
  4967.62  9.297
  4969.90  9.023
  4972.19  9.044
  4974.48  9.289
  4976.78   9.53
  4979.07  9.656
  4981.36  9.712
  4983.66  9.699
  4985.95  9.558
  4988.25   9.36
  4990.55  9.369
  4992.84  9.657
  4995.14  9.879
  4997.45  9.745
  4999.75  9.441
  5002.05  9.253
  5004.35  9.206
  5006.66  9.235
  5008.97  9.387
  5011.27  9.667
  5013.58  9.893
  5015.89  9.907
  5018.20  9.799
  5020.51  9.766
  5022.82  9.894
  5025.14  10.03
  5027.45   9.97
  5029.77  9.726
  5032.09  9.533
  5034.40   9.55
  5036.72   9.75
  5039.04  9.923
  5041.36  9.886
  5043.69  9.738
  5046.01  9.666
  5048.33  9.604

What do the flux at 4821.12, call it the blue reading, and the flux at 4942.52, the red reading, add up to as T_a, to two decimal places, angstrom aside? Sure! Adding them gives 20.77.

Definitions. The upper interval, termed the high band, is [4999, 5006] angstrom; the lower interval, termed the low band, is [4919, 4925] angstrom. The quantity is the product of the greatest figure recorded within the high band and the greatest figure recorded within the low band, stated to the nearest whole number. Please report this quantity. 98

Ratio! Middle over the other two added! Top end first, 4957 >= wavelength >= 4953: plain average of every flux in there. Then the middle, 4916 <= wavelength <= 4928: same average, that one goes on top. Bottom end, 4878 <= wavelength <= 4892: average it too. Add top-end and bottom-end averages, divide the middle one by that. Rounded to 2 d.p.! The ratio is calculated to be 0.53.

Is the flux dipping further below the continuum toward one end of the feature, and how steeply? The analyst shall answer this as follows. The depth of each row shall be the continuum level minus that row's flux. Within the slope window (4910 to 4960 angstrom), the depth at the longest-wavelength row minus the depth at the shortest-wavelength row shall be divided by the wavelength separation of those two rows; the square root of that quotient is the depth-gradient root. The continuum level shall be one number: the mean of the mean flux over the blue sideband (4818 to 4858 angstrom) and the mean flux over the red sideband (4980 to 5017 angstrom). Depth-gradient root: 0.142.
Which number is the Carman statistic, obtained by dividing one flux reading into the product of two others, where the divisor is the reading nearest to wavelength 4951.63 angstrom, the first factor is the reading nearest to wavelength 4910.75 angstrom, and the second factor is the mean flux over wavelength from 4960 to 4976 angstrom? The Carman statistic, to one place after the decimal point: 9.5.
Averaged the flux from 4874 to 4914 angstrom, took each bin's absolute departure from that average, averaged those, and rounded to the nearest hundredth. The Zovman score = 0.25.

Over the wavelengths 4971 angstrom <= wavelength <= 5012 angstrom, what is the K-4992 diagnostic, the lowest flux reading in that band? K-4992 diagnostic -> 9.044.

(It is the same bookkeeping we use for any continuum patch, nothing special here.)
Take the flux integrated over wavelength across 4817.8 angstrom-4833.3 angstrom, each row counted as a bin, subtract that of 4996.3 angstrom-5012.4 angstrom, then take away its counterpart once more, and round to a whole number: -137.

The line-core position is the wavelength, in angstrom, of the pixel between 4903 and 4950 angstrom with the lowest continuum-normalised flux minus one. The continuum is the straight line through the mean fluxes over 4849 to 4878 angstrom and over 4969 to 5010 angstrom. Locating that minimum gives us 4906.23 angstrom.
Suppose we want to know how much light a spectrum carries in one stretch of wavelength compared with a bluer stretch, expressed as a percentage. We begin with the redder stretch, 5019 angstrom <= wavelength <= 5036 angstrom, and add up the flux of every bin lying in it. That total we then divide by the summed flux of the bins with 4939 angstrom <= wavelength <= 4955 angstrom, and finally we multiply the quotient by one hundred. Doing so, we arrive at 97.6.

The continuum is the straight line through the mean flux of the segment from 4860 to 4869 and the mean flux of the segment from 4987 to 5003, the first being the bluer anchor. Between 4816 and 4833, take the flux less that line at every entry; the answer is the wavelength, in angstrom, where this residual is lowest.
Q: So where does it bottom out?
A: 4816.68 angstrom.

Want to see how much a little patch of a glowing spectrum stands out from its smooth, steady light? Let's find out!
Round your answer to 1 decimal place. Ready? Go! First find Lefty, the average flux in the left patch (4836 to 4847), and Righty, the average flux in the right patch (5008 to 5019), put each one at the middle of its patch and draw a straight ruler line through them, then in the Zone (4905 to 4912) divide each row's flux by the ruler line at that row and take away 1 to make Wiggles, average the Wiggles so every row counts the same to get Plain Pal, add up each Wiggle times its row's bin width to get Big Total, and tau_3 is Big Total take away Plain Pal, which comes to -0.3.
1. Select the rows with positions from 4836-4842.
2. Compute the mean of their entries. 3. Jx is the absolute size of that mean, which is 10.9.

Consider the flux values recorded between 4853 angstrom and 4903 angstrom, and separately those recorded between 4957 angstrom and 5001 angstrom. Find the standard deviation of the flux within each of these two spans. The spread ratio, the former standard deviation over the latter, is 1.7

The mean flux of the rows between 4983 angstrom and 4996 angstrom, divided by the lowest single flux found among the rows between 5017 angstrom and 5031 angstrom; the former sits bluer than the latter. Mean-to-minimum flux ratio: 0.99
